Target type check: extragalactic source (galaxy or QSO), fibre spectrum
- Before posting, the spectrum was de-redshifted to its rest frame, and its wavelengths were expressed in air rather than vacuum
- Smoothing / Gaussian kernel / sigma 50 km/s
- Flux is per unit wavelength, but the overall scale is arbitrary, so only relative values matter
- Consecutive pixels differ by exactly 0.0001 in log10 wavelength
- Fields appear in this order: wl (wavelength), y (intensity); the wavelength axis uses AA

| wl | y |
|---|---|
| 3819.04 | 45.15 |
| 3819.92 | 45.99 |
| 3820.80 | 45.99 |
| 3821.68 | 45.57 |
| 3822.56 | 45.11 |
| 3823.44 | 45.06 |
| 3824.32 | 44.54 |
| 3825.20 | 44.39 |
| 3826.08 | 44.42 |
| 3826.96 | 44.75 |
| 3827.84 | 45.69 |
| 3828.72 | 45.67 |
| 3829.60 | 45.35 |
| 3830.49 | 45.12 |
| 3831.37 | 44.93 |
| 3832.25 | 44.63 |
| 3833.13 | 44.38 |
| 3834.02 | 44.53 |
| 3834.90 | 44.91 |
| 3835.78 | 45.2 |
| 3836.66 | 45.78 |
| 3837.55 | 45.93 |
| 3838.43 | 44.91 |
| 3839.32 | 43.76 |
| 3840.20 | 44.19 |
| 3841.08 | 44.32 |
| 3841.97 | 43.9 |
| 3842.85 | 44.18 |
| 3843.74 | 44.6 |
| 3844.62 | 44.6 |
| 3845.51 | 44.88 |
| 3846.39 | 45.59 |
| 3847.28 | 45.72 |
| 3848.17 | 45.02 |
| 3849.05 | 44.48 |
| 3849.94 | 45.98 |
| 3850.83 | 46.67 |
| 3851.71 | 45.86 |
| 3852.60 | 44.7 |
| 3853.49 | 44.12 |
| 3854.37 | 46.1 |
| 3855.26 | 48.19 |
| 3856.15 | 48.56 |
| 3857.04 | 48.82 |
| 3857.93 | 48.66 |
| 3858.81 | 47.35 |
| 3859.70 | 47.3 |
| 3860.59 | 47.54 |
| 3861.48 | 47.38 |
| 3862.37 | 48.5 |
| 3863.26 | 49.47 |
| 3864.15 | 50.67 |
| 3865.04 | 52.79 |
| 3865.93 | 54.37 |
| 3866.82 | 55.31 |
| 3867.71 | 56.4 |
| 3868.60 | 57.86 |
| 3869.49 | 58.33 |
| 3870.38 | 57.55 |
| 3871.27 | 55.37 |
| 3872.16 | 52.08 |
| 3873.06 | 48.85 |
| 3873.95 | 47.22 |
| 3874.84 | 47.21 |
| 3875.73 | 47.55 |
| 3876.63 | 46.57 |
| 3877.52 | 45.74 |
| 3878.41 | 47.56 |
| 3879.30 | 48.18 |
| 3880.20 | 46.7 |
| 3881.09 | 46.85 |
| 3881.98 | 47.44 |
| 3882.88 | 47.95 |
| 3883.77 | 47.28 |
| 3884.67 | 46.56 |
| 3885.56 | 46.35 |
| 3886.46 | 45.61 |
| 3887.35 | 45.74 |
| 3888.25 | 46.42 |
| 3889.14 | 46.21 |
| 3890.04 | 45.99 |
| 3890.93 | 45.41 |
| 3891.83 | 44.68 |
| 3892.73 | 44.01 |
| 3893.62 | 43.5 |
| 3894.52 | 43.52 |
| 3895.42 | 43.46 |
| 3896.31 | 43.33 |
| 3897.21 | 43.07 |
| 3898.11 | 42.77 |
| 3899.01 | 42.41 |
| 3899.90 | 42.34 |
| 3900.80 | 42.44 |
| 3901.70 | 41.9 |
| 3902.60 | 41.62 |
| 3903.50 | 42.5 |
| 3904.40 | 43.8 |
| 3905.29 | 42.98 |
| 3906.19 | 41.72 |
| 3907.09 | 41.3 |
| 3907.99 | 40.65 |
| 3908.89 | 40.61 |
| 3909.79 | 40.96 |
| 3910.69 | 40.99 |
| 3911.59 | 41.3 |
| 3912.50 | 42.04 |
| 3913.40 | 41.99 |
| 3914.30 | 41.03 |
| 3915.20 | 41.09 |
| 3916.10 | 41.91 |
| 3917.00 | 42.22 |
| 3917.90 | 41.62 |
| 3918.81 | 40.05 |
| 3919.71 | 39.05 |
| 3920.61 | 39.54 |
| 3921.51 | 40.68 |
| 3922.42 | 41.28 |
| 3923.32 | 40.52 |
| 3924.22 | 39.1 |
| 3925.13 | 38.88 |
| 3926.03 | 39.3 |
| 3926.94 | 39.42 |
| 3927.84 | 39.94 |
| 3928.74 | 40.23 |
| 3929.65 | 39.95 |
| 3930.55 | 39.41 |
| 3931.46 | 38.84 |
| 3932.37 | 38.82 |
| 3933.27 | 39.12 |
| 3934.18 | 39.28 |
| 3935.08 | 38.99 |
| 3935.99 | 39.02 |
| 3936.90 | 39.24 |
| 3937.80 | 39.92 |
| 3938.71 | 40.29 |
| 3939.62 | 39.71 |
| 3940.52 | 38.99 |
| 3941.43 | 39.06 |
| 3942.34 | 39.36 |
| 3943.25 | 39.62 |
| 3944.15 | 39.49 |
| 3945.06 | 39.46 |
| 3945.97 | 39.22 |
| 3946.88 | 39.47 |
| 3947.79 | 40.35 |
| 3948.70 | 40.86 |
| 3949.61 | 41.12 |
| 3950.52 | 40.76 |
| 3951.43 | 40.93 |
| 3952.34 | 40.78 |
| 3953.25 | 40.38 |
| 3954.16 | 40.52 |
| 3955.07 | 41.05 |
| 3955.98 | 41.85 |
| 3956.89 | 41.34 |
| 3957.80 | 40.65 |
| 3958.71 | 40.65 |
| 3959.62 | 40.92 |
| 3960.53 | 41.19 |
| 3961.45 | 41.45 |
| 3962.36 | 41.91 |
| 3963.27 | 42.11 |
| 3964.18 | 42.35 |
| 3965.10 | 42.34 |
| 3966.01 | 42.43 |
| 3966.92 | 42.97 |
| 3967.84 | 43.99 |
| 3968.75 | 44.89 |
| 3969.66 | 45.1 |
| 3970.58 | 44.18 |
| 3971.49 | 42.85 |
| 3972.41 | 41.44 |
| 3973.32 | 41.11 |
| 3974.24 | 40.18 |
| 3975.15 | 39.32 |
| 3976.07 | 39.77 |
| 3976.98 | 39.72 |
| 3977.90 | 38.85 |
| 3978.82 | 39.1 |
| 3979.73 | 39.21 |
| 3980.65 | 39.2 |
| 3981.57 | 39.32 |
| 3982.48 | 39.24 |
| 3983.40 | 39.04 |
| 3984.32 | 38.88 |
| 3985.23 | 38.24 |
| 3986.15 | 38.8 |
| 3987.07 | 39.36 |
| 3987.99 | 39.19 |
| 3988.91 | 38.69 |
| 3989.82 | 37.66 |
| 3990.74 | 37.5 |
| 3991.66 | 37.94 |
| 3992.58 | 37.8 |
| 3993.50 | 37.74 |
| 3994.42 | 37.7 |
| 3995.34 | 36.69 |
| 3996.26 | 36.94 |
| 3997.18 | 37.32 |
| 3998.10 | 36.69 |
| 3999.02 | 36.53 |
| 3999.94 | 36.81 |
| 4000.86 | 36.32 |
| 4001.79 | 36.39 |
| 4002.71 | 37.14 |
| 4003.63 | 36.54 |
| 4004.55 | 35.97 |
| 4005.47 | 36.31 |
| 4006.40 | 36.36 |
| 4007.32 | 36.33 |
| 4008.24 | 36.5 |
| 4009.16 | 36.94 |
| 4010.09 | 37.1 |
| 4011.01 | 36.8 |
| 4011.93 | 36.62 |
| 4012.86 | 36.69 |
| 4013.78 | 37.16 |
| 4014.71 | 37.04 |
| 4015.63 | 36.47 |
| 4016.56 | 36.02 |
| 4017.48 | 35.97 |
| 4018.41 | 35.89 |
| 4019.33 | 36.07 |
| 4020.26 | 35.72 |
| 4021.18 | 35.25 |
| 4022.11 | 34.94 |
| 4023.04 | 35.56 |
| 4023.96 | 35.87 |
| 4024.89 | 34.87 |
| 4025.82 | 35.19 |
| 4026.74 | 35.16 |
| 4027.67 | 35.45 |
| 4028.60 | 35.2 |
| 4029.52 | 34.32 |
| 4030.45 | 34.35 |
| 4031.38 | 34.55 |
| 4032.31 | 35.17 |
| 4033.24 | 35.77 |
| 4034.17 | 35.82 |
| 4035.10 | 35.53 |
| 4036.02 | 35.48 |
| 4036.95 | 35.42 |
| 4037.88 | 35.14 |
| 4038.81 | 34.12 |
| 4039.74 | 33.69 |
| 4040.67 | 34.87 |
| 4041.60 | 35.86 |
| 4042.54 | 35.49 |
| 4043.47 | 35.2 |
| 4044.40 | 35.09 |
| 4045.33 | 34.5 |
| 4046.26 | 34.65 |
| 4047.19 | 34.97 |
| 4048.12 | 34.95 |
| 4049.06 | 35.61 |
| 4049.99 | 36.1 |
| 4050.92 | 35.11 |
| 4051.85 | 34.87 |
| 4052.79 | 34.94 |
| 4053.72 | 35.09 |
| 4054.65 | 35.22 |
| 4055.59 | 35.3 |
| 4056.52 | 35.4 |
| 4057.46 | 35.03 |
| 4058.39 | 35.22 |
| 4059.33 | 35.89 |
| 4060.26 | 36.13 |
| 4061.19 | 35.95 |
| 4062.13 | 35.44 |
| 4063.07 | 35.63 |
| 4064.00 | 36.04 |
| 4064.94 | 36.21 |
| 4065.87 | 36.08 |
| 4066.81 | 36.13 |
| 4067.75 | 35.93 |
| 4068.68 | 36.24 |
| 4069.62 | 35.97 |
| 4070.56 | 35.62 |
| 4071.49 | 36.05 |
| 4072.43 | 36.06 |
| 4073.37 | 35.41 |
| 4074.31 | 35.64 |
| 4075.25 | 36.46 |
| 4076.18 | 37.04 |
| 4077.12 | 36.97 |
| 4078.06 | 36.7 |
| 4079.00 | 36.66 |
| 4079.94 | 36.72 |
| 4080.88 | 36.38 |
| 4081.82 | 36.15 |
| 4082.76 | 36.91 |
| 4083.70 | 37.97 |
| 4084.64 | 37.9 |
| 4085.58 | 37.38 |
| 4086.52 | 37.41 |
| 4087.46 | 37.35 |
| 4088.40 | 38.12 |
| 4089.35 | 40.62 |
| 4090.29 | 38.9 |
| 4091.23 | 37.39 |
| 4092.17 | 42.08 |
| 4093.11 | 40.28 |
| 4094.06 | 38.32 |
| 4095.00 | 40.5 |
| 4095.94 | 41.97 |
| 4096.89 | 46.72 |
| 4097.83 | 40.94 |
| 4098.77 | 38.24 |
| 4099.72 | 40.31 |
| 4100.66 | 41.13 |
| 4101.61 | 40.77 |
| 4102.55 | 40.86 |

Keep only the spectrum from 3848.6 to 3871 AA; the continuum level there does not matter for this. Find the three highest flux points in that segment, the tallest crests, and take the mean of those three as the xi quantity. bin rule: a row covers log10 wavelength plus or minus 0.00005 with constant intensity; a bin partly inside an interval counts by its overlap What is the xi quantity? 57.9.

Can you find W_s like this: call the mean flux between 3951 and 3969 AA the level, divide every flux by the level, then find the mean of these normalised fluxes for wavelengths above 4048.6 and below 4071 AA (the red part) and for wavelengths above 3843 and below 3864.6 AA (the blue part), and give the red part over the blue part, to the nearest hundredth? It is 0.76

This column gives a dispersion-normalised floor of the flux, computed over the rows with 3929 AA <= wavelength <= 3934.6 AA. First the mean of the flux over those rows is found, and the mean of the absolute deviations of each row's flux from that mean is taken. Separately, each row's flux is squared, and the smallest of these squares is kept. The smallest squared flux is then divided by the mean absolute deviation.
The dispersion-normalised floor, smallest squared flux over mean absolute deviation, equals 4861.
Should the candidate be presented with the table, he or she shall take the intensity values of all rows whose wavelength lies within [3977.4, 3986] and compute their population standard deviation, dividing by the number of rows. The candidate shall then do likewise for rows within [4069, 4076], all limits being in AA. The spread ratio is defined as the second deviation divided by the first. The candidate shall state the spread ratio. 1.1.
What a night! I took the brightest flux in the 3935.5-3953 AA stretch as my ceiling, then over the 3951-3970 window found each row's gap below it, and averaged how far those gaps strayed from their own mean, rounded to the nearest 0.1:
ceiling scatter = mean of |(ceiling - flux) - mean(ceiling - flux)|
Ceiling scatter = 1.1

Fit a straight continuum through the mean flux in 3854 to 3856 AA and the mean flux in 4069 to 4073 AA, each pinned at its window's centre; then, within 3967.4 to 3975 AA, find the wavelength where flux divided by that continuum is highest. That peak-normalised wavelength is 3969.66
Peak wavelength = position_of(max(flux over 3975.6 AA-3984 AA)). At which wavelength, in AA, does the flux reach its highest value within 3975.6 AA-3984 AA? 3976.07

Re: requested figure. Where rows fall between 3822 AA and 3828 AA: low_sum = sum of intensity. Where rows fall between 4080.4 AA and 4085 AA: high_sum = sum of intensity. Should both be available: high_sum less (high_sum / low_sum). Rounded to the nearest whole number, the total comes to 185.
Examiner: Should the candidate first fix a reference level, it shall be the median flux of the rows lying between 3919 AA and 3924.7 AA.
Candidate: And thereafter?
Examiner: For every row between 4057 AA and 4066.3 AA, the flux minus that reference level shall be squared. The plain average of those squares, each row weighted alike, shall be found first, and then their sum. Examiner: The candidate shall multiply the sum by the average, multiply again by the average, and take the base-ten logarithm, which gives 4.8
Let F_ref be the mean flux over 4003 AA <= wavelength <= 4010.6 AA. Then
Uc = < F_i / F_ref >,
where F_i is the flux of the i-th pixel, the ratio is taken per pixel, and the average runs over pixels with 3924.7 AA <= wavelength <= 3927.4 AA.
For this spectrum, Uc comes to 1.07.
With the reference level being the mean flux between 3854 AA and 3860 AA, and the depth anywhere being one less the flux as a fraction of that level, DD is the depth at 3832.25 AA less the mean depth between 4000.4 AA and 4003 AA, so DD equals -0.167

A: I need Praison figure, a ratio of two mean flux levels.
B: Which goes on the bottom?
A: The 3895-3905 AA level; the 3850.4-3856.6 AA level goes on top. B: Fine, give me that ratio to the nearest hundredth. 1.08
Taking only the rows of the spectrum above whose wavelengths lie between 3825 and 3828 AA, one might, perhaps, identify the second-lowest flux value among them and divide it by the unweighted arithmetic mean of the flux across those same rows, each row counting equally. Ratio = 0.99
